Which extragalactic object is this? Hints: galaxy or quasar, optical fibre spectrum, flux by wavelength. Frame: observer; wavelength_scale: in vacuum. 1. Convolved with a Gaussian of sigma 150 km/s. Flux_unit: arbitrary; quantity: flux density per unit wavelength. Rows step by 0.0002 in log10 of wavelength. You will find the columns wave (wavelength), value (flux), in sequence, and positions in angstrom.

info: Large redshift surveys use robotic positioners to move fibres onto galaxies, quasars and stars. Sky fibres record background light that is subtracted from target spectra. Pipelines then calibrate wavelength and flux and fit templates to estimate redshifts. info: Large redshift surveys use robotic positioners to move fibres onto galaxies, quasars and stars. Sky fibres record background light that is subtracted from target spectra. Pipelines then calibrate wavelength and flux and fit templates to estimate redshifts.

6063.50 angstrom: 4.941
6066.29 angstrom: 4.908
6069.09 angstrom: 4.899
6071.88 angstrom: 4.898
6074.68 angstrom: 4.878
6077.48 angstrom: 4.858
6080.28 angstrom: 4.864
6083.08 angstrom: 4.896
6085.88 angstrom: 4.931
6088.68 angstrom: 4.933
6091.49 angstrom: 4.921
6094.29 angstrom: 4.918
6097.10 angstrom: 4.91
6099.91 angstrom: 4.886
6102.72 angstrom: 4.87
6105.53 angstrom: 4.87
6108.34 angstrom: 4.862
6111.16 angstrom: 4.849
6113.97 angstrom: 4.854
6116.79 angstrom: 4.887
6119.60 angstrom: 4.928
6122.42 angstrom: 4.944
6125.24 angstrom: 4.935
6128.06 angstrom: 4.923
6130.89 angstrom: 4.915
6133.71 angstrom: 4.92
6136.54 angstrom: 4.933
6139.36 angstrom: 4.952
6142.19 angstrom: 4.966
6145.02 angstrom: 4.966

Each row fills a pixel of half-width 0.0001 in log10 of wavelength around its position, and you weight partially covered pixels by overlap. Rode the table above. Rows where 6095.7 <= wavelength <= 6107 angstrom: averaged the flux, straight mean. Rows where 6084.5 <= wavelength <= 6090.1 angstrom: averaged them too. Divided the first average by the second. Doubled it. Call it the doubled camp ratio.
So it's 1.98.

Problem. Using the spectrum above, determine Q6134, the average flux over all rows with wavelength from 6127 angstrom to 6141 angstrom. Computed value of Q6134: 4.93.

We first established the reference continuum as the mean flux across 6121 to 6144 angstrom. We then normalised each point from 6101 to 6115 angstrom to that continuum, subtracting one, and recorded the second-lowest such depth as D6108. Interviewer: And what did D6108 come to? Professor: -0.017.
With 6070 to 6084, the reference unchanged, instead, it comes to -0.015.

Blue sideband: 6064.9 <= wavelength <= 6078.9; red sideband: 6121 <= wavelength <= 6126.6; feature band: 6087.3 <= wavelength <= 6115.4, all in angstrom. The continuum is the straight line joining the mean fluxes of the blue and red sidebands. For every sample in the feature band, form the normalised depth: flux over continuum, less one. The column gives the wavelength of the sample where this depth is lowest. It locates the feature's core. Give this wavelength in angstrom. 6111.16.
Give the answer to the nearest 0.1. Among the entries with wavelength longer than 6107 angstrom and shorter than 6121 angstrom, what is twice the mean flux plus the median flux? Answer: 14.6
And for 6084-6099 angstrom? 14.8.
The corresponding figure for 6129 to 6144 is 14.8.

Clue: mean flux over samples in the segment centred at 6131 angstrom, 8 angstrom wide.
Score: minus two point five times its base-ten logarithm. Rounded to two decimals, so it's -1.73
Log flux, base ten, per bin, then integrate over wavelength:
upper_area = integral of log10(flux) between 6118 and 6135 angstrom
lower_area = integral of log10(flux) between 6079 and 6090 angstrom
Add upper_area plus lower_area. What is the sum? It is 19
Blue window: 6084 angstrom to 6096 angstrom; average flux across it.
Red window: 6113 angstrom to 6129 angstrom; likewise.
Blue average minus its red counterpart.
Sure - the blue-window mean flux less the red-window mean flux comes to 0.01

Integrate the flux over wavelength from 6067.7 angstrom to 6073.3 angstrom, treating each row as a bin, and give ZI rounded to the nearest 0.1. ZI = 27.4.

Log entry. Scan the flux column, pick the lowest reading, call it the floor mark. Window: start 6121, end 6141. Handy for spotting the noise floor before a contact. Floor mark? 4.915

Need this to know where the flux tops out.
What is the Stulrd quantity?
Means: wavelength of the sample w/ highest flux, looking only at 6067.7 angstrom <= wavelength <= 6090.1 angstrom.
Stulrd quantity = 6088.68 angstrom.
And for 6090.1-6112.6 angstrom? 6091.49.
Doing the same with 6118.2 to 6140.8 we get 6139.36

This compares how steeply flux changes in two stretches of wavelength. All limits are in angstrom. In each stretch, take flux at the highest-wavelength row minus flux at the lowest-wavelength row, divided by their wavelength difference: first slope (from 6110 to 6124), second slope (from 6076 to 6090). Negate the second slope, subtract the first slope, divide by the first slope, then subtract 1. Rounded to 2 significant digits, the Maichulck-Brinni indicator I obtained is -2.8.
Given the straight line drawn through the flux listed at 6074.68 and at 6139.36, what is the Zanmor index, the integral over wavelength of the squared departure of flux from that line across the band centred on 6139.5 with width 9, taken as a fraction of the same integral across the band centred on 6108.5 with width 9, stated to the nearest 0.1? 0.0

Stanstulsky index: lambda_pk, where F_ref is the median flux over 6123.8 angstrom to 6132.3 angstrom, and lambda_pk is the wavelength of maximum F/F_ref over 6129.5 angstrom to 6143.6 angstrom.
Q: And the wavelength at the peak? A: 6142.19 angstrom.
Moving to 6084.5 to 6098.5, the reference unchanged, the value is 6088.68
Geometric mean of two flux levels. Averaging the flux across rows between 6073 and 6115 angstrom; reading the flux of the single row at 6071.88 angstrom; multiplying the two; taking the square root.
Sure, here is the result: 4.89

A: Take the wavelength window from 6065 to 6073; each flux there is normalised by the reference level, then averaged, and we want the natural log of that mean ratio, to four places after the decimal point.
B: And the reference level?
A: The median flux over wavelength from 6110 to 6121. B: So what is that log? 0.0064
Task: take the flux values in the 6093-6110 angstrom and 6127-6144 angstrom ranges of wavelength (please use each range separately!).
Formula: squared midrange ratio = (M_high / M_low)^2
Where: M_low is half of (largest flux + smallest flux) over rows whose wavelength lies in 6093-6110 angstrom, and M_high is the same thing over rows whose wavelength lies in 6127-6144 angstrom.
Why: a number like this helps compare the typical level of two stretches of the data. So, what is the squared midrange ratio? 1.02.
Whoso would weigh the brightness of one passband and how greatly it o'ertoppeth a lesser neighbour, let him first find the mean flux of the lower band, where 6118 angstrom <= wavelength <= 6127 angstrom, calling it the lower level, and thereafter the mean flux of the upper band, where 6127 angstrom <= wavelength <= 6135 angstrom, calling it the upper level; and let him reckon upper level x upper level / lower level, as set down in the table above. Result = 4.90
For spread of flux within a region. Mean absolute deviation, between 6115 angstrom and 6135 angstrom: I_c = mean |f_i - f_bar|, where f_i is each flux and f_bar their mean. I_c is 0.0123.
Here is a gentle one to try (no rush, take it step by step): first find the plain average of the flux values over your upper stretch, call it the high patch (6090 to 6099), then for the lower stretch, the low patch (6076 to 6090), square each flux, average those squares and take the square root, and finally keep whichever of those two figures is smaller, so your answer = 4.90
